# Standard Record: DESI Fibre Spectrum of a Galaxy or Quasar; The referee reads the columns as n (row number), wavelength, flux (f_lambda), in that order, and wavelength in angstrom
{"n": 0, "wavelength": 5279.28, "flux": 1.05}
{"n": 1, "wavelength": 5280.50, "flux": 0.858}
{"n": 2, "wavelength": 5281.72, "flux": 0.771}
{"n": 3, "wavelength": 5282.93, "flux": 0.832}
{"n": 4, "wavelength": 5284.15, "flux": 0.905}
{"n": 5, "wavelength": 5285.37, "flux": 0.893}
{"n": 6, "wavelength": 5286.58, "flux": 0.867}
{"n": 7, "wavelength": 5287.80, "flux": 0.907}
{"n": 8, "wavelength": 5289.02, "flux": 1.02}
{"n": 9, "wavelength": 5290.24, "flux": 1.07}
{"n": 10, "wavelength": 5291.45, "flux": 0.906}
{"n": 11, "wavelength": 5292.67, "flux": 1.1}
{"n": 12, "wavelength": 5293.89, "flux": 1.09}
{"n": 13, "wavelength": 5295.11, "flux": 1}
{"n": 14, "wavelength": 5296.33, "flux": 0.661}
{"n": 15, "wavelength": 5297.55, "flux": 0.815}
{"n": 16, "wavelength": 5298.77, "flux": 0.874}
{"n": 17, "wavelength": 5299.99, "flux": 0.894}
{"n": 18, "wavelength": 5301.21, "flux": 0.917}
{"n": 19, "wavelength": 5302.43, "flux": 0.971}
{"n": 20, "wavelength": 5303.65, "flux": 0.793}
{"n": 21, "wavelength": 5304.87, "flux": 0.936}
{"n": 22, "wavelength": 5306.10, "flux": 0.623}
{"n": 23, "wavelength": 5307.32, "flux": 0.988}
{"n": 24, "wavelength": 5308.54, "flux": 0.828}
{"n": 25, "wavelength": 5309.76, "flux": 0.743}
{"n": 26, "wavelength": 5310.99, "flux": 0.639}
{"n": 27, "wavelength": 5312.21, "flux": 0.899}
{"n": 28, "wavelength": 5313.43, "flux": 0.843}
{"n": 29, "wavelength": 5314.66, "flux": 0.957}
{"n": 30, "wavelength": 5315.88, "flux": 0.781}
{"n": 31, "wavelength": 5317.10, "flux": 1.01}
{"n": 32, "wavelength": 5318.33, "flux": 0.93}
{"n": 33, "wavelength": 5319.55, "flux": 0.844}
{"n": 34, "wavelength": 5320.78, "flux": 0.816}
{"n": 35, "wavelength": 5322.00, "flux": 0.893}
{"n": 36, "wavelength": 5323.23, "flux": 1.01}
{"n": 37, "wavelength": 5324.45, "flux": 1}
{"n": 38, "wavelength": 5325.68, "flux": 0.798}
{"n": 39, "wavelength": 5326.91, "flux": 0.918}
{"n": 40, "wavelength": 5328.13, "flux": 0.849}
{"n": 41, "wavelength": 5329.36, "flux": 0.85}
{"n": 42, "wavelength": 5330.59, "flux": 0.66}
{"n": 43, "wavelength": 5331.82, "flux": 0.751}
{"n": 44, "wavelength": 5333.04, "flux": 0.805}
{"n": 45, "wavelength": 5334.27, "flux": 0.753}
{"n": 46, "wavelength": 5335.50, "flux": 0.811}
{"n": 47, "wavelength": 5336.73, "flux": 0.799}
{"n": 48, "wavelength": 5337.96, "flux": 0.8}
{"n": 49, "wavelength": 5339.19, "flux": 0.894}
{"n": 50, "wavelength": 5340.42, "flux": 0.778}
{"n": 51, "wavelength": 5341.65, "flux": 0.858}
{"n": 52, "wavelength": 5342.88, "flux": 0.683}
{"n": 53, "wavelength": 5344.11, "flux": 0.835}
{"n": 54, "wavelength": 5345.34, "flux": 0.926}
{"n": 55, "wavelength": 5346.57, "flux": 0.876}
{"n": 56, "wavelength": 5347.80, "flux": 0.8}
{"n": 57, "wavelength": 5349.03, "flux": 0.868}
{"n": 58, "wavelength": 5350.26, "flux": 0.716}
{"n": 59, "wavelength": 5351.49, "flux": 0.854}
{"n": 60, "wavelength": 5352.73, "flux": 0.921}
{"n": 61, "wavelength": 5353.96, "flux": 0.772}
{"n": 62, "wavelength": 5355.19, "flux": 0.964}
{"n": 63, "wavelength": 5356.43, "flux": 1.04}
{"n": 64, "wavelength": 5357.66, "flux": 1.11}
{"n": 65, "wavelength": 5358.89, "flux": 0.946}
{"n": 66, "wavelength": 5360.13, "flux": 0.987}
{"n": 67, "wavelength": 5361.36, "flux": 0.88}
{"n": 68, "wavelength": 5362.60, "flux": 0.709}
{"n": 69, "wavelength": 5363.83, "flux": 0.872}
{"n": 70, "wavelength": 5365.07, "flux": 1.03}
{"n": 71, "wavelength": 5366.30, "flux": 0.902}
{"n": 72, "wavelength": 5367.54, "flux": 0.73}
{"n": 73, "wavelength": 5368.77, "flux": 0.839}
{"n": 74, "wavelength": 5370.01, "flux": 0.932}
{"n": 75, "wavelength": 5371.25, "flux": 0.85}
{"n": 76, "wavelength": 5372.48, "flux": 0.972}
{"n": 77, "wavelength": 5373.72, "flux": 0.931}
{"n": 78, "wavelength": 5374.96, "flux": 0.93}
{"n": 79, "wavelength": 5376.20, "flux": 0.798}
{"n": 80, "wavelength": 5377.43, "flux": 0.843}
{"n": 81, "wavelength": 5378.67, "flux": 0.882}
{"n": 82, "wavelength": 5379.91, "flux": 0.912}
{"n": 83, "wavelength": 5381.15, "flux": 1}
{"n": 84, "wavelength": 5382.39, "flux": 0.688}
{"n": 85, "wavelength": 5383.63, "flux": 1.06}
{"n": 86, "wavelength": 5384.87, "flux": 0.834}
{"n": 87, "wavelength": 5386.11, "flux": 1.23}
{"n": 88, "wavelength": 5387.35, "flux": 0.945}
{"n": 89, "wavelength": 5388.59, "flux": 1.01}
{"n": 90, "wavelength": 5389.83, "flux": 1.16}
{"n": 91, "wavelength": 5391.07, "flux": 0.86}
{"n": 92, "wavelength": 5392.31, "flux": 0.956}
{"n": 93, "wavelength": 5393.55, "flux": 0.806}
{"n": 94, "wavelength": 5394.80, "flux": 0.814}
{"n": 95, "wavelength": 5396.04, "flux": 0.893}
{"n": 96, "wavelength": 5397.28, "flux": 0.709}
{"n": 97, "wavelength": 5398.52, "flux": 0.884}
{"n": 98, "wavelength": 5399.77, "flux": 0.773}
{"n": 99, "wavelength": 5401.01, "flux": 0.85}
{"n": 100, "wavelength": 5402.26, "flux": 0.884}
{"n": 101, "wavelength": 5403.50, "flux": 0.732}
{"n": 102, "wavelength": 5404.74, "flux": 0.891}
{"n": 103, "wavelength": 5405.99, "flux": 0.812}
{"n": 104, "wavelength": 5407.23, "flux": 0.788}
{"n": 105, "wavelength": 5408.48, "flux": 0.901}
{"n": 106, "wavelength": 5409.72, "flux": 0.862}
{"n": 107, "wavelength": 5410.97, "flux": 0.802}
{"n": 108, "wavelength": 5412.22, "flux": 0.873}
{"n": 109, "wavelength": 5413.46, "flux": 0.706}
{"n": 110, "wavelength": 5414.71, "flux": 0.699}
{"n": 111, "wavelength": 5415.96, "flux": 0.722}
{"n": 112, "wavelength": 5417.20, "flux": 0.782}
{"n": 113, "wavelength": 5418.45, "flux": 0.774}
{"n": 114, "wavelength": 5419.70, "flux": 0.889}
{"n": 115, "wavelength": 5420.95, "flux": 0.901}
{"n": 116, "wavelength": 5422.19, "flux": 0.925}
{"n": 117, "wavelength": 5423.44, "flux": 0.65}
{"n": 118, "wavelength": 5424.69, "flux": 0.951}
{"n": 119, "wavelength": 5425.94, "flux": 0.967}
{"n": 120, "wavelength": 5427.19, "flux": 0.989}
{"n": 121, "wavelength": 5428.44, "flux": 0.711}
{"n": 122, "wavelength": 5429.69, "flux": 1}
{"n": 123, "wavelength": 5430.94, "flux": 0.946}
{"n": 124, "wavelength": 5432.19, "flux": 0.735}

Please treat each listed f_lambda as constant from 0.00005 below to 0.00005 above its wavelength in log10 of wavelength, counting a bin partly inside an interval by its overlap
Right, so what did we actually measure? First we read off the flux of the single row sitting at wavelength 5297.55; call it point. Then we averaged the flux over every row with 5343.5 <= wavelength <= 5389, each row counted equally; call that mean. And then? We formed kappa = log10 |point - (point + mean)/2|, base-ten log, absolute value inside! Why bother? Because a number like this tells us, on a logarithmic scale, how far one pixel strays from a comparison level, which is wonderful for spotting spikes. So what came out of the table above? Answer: -1.36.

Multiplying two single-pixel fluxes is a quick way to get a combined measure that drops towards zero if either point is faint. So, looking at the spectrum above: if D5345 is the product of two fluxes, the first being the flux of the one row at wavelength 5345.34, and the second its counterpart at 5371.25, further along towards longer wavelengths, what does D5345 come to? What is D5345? 0.79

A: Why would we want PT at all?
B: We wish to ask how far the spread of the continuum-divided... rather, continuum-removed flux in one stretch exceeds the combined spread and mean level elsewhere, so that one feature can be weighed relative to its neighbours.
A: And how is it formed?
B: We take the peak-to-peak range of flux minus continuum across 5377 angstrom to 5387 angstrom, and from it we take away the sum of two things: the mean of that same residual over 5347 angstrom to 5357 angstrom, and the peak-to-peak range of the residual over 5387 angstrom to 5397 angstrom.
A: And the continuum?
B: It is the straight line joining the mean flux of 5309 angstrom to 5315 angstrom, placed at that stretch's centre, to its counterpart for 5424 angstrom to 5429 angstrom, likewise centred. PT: 0.16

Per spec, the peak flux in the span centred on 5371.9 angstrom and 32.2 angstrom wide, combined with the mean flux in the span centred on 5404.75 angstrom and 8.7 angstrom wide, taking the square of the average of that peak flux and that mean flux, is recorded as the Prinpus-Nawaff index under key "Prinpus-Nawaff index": 1.07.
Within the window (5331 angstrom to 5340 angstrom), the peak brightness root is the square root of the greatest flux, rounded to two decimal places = 0.95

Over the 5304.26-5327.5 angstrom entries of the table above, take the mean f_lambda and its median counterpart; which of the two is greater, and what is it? 0.89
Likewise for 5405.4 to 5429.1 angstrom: 0.83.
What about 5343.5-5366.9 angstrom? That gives 0.90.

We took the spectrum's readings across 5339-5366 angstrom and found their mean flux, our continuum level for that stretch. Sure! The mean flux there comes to 0.878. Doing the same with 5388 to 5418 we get 0.840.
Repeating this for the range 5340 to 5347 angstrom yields 0.826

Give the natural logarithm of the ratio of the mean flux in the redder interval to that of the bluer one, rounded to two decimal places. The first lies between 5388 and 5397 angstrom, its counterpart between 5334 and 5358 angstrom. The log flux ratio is 0.08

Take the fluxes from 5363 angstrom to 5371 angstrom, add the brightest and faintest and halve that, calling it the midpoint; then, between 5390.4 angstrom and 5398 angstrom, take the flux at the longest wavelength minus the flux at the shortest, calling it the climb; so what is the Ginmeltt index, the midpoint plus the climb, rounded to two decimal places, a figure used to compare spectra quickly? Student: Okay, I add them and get 0.73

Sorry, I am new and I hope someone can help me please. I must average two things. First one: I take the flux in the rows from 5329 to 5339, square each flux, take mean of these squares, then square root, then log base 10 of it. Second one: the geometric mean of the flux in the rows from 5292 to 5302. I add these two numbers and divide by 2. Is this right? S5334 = 0.400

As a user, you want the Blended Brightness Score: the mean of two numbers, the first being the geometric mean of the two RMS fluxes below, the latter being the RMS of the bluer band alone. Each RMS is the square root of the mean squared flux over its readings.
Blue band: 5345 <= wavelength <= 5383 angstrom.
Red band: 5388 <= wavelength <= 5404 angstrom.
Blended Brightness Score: 0.889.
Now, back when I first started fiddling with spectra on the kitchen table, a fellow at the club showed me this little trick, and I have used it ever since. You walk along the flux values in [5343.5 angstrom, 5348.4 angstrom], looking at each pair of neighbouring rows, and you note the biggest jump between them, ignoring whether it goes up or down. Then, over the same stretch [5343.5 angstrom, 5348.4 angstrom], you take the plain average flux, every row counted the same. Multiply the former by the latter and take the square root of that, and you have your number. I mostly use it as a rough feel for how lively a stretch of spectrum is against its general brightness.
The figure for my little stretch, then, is 0.280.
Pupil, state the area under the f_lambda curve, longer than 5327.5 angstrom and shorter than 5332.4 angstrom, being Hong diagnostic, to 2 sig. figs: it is 3.8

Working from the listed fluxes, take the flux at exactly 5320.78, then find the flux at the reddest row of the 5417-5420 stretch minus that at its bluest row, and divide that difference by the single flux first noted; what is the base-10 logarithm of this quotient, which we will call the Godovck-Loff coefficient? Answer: -0.88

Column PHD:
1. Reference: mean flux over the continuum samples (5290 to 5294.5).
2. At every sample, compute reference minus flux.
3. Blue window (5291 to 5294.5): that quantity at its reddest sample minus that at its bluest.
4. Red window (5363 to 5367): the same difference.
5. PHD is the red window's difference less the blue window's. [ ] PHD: 0.15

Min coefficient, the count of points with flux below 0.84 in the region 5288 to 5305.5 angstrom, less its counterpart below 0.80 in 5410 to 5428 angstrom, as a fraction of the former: -1.0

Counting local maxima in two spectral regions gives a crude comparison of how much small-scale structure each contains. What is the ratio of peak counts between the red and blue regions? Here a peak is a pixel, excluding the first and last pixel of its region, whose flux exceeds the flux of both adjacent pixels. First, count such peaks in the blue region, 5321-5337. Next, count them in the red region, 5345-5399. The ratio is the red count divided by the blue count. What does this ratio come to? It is 2.6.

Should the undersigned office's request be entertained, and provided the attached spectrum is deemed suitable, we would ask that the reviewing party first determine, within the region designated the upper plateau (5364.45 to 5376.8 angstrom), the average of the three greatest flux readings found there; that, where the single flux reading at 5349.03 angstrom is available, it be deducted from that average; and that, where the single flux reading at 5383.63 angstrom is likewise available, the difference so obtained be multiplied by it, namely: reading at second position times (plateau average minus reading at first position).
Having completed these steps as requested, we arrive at 0.12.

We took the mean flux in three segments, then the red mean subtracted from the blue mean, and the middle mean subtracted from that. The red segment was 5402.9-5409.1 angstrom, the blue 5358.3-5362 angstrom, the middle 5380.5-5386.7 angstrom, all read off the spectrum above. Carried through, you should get -0.85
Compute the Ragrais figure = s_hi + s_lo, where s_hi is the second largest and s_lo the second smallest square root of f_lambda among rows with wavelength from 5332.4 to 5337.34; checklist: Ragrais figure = 1.79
